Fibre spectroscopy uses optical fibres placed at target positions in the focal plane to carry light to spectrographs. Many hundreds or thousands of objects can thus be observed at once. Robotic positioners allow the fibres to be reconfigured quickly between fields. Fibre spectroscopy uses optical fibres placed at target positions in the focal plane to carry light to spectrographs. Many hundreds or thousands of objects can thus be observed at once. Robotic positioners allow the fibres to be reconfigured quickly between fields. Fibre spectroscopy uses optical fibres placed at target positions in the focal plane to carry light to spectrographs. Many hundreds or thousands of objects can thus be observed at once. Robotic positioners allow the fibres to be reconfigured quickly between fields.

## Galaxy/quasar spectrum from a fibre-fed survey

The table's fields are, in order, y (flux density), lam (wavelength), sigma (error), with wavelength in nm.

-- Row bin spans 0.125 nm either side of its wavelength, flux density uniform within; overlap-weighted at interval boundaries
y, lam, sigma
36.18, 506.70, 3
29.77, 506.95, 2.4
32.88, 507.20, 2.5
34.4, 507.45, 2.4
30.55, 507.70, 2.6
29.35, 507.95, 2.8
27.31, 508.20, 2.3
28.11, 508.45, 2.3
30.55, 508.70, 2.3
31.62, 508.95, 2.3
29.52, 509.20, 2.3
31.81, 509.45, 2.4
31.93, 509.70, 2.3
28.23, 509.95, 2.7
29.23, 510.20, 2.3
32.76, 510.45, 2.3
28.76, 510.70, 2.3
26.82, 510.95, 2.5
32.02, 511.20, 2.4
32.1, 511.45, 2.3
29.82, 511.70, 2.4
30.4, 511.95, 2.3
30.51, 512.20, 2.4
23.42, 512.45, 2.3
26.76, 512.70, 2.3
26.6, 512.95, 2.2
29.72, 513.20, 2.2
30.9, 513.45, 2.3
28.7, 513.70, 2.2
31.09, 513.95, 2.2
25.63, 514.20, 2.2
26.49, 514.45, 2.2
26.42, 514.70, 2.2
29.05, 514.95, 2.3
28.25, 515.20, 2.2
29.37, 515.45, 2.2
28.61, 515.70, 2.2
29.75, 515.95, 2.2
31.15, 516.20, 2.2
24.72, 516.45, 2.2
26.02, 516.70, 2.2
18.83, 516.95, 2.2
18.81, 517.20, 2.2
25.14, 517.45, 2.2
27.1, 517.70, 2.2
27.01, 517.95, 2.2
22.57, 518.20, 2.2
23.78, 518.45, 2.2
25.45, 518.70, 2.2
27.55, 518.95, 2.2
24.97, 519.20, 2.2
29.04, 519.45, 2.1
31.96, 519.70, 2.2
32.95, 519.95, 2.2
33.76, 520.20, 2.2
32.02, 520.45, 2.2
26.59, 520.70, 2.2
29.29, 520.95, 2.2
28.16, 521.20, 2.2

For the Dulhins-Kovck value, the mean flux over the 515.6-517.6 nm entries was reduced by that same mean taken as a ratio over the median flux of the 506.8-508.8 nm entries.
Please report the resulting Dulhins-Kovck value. 24.5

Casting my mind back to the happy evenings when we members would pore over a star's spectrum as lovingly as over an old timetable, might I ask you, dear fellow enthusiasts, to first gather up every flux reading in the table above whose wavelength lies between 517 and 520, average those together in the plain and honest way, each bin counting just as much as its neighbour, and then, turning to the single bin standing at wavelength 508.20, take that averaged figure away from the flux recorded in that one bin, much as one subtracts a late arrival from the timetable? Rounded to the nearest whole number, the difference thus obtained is 1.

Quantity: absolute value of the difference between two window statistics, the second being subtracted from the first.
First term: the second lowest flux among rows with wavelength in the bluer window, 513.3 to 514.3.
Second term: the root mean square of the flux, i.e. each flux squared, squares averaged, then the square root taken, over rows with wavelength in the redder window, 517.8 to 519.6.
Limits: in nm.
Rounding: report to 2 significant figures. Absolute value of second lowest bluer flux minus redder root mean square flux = 2.8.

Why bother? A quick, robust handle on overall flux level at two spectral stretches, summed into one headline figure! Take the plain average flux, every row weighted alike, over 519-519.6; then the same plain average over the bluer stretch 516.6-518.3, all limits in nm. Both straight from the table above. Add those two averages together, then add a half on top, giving 51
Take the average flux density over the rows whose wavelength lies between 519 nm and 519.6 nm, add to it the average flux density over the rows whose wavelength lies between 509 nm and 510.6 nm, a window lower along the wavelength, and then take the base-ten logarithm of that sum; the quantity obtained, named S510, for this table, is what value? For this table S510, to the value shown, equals 1.76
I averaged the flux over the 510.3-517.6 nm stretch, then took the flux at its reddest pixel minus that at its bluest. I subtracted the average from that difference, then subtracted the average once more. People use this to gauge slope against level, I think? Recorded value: -63.4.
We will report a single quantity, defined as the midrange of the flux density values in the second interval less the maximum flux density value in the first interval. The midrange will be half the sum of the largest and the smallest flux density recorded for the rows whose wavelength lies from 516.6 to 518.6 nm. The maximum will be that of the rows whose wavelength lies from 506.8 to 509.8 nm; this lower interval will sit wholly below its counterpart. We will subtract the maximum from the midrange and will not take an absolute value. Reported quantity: -11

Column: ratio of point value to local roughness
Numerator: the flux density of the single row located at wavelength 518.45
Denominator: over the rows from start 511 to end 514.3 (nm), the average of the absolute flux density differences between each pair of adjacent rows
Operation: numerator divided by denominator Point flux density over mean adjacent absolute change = 10.2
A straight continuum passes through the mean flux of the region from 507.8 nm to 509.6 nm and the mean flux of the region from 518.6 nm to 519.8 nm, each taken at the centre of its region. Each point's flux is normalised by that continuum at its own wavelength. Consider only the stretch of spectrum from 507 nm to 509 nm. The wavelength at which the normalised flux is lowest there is 508.20 nm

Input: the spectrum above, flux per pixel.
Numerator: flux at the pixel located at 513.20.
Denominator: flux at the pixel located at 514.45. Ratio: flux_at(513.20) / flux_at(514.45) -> 1.12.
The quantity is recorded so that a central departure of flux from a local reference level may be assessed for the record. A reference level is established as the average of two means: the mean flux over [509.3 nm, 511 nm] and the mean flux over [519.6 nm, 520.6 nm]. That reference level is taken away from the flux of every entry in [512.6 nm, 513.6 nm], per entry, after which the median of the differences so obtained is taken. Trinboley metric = -3.1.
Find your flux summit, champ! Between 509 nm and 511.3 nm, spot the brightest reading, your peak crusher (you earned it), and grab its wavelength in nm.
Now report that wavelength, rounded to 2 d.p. 510.45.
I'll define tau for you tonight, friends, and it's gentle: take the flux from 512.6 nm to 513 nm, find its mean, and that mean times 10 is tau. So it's 267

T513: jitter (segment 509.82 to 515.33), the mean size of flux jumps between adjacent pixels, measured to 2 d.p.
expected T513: 2.29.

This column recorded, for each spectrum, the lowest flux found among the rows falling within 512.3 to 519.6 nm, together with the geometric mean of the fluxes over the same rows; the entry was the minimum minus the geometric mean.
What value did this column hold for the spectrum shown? -7.6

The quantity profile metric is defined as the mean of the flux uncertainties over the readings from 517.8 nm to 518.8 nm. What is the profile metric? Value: 2.20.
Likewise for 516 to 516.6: 2.20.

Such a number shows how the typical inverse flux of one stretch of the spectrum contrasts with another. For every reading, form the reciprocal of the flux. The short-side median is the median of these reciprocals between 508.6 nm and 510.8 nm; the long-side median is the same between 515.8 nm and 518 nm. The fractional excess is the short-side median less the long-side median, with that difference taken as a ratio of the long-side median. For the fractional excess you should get -0.15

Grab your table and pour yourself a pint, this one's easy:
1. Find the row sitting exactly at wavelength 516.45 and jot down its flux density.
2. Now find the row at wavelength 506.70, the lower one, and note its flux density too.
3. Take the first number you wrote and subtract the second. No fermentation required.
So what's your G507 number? -11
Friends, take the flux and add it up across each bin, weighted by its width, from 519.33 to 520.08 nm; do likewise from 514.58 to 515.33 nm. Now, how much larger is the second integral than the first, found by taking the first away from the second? -2.6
